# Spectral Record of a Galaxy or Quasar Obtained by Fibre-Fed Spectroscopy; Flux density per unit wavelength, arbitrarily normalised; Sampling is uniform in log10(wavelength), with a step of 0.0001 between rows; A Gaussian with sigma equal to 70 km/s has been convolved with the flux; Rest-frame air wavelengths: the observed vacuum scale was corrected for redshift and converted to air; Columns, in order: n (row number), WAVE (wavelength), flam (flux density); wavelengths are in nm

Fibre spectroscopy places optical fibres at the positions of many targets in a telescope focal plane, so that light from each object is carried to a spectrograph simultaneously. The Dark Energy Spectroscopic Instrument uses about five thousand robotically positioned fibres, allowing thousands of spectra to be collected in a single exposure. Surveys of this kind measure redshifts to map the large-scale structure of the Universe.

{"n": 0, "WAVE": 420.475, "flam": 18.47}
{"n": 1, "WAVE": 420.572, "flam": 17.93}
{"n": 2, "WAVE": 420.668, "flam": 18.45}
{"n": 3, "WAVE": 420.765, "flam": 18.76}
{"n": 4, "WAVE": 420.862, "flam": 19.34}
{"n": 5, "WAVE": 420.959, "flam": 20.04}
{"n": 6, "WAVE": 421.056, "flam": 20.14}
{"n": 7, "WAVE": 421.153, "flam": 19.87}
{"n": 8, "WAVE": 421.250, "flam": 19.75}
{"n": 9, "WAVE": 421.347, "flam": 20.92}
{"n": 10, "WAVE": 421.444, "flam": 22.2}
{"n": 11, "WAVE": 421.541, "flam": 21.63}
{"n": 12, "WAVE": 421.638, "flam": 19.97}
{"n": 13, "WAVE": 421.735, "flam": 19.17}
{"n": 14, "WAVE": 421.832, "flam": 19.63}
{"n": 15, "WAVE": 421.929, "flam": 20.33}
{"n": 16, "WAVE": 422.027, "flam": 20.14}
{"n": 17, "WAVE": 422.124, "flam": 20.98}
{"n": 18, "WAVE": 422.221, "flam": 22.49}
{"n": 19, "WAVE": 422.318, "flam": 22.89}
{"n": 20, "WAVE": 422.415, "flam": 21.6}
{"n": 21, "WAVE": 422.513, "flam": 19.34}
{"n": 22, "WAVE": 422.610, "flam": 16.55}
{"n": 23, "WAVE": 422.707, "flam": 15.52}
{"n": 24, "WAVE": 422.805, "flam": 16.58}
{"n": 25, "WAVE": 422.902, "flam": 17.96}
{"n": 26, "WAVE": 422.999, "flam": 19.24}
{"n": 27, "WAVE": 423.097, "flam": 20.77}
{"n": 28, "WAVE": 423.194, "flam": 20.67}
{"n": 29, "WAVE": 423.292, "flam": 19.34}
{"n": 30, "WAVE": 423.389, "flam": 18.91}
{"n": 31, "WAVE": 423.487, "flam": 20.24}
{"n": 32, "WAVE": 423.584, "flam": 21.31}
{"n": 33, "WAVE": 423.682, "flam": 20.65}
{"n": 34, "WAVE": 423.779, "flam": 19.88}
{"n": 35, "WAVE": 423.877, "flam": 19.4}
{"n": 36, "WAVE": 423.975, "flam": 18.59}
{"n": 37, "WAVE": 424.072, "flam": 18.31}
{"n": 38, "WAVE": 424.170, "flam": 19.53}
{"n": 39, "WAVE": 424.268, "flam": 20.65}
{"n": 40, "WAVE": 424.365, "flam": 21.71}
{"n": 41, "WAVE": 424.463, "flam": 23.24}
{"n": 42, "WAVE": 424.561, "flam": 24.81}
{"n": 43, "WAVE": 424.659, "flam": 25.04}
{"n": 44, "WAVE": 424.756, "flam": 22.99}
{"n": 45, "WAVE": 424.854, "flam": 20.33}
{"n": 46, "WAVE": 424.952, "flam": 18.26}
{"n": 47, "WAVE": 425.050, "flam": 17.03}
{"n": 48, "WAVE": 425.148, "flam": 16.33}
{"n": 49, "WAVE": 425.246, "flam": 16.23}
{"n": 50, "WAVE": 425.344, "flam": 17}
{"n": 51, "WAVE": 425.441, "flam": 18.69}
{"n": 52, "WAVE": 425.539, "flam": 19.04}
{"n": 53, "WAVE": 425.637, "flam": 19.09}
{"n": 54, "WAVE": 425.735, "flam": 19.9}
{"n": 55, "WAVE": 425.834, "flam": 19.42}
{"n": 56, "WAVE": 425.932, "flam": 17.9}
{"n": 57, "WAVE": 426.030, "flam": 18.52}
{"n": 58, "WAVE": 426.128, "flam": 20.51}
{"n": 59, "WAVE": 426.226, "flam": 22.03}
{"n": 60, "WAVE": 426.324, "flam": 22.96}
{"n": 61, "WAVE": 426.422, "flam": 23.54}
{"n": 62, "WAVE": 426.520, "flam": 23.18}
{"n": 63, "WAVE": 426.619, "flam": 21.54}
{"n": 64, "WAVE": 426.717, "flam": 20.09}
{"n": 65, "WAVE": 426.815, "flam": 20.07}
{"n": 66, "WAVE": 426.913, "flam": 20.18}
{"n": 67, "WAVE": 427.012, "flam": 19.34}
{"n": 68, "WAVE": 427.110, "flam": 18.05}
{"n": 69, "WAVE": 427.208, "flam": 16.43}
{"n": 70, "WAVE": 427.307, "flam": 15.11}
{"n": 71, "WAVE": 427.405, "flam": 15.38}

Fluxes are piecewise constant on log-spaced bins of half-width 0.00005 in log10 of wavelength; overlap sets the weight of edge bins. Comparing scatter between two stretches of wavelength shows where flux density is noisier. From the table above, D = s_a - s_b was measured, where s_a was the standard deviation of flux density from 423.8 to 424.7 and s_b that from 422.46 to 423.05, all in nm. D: 1.0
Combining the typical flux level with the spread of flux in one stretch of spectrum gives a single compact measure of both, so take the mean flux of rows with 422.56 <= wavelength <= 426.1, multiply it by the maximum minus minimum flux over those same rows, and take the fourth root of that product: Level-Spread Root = 3.7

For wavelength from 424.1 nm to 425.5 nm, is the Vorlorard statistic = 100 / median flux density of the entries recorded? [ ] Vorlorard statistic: 5.02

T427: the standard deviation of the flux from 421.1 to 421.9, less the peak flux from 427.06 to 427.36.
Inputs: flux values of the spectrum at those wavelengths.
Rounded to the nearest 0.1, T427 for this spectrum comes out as -17.0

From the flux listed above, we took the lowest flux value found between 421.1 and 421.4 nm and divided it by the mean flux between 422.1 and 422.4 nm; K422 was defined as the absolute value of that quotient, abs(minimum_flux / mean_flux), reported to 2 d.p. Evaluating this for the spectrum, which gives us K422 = 0.89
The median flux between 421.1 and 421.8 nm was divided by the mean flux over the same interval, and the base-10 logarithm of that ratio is -0.011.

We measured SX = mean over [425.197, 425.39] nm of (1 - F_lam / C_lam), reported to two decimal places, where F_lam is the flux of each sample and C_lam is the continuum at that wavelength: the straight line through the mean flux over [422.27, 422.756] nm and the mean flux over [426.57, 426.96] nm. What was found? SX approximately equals 0.17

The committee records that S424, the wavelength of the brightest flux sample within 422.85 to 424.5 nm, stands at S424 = 424.463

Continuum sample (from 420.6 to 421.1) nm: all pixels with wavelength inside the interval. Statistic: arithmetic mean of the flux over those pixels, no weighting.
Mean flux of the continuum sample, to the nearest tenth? 19.3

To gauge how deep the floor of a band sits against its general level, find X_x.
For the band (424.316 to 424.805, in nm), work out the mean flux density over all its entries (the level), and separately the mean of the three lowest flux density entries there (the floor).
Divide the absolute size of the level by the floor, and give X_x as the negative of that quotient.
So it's -1.04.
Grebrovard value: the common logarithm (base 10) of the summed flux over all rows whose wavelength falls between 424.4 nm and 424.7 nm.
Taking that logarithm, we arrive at 1.86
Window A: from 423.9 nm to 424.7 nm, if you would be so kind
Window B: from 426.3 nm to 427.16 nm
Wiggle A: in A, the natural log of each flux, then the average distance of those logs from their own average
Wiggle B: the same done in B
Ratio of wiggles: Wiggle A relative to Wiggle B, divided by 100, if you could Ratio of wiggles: 0.014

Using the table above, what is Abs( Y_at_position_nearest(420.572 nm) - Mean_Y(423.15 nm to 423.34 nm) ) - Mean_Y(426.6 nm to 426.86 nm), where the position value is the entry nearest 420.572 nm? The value -18.5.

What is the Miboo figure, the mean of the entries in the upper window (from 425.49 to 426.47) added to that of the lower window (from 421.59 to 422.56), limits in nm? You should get 40.9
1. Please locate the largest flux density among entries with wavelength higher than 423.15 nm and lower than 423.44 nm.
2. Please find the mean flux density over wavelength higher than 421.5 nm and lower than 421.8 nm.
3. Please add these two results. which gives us 40.9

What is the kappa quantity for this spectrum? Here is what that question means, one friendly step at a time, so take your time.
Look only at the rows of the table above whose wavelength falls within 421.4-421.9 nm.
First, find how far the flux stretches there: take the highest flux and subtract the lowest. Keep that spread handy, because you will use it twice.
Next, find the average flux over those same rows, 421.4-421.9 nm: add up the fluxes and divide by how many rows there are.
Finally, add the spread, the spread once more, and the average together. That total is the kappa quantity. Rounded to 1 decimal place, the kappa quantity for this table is 26.6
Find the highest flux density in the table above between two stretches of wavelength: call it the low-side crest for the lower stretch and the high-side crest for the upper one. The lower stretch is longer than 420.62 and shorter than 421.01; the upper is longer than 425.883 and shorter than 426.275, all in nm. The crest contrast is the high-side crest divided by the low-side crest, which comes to 1.10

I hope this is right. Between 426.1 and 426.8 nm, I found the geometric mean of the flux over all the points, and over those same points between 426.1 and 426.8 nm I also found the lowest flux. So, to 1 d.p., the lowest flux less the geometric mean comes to -1.9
